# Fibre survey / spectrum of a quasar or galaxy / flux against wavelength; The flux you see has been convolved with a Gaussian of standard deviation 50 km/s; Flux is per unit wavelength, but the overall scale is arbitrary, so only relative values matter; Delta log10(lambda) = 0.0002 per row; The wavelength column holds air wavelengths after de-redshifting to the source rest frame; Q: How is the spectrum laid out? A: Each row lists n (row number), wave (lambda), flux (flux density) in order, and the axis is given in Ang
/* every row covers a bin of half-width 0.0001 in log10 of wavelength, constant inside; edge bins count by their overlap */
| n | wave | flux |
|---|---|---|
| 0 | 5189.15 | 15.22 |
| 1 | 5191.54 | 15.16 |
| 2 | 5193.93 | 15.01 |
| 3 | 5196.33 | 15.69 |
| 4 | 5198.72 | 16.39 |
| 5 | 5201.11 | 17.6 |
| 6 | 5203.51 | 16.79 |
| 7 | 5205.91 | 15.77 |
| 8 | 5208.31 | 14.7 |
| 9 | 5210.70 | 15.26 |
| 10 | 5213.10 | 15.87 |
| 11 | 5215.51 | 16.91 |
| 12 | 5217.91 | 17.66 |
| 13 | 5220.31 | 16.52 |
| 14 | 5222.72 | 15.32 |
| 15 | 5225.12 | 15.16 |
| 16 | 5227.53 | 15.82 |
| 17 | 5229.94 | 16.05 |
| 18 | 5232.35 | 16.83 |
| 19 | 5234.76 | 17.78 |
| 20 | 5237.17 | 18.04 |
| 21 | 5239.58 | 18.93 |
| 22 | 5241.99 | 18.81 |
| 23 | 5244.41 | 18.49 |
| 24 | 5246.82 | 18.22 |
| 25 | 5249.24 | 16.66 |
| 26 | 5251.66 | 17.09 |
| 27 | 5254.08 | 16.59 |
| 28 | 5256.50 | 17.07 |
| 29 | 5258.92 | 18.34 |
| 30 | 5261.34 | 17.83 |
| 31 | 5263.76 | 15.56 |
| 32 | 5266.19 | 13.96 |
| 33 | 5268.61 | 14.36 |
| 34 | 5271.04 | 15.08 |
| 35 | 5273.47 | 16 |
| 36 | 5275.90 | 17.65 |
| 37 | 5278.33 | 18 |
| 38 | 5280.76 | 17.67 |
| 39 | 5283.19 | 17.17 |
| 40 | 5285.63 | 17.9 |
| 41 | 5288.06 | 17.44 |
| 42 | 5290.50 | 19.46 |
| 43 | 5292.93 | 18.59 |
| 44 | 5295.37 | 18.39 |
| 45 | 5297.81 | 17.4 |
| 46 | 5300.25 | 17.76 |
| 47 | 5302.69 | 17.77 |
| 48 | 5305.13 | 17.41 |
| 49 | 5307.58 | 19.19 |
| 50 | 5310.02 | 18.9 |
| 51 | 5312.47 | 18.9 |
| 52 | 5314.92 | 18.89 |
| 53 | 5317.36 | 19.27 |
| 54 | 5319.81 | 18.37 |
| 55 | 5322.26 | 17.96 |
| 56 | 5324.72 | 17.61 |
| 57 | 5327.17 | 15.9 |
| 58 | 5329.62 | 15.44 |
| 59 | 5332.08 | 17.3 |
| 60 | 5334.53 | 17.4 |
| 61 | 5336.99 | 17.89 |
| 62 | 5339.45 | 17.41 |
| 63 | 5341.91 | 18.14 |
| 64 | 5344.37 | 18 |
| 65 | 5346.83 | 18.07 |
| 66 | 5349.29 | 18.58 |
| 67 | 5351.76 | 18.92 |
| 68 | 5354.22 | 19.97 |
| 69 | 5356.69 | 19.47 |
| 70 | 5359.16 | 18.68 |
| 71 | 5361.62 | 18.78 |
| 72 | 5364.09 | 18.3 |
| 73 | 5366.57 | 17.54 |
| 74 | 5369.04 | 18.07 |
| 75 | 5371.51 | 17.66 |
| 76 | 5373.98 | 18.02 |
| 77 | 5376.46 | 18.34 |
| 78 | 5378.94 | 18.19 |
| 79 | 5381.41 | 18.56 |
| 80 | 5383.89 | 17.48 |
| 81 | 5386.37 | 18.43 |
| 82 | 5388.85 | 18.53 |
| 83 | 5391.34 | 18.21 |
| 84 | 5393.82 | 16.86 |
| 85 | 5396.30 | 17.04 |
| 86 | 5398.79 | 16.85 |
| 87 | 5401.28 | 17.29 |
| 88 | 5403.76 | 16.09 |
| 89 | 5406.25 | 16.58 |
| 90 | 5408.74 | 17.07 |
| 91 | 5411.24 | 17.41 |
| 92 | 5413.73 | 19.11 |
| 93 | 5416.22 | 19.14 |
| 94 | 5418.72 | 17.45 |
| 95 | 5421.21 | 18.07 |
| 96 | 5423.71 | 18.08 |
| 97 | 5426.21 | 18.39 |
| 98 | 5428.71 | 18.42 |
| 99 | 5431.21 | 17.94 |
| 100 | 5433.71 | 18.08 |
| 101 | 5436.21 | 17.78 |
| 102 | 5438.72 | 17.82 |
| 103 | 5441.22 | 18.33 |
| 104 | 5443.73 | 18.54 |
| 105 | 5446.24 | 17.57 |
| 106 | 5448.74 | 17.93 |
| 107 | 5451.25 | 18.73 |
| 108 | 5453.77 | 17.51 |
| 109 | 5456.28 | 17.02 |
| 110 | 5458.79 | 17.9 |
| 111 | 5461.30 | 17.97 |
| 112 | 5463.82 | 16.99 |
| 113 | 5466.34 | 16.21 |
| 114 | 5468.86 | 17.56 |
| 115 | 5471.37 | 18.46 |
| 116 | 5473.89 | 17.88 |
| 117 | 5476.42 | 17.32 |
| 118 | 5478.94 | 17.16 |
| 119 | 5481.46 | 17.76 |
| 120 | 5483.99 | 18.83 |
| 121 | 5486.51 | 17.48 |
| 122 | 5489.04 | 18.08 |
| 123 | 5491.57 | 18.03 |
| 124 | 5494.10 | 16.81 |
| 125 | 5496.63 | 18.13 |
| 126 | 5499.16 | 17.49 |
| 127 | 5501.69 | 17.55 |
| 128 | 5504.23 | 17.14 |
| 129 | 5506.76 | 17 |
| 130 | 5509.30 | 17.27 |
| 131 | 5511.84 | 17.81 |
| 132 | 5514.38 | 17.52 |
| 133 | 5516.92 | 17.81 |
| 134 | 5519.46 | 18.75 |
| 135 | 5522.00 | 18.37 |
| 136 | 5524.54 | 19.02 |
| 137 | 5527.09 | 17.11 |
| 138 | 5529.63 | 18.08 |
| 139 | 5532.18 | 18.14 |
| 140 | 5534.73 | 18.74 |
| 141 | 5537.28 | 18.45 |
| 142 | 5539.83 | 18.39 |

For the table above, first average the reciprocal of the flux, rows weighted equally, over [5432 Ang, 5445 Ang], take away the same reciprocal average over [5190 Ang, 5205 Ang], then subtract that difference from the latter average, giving 0.069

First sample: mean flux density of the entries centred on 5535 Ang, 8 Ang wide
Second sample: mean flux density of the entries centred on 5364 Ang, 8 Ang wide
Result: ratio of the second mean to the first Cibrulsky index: 0.99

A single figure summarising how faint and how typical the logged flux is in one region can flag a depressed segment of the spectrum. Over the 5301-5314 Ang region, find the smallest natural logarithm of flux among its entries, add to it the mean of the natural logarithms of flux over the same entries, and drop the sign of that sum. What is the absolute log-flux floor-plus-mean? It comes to 5.77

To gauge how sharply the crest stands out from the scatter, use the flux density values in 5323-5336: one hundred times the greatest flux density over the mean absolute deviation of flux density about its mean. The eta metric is 2077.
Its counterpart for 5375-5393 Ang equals 7504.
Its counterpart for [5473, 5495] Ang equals 4129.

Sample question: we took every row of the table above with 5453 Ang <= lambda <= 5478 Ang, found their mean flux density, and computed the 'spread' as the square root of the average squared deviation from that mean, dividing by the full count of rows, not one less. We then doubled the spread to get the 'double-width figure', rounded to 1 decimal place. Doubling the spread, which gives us 1.2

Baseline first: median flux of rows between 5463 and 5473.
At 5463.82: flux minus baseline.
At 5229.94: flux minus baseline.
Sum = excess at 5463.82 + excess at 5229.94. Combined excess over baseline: -1.5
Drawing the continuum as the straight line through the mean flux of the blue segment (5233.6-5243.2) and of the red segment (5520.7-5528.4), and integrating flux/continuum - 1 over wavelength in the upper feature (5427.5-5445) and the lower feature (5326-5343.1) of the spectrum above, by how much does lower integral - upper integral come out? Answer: -1.1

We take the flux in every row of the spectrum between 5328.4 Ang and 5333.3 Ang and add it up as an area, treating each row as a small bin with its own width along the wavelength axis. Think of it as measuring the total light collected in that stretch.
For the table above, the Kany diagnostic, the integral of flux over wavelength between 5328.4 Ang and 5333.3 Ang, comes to 80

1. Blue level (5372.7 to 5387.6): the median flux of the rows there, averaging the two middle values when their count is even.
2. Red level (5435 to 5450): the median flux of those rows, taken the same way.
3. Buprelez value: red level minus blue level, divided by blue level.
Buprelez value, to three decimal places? -0.021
